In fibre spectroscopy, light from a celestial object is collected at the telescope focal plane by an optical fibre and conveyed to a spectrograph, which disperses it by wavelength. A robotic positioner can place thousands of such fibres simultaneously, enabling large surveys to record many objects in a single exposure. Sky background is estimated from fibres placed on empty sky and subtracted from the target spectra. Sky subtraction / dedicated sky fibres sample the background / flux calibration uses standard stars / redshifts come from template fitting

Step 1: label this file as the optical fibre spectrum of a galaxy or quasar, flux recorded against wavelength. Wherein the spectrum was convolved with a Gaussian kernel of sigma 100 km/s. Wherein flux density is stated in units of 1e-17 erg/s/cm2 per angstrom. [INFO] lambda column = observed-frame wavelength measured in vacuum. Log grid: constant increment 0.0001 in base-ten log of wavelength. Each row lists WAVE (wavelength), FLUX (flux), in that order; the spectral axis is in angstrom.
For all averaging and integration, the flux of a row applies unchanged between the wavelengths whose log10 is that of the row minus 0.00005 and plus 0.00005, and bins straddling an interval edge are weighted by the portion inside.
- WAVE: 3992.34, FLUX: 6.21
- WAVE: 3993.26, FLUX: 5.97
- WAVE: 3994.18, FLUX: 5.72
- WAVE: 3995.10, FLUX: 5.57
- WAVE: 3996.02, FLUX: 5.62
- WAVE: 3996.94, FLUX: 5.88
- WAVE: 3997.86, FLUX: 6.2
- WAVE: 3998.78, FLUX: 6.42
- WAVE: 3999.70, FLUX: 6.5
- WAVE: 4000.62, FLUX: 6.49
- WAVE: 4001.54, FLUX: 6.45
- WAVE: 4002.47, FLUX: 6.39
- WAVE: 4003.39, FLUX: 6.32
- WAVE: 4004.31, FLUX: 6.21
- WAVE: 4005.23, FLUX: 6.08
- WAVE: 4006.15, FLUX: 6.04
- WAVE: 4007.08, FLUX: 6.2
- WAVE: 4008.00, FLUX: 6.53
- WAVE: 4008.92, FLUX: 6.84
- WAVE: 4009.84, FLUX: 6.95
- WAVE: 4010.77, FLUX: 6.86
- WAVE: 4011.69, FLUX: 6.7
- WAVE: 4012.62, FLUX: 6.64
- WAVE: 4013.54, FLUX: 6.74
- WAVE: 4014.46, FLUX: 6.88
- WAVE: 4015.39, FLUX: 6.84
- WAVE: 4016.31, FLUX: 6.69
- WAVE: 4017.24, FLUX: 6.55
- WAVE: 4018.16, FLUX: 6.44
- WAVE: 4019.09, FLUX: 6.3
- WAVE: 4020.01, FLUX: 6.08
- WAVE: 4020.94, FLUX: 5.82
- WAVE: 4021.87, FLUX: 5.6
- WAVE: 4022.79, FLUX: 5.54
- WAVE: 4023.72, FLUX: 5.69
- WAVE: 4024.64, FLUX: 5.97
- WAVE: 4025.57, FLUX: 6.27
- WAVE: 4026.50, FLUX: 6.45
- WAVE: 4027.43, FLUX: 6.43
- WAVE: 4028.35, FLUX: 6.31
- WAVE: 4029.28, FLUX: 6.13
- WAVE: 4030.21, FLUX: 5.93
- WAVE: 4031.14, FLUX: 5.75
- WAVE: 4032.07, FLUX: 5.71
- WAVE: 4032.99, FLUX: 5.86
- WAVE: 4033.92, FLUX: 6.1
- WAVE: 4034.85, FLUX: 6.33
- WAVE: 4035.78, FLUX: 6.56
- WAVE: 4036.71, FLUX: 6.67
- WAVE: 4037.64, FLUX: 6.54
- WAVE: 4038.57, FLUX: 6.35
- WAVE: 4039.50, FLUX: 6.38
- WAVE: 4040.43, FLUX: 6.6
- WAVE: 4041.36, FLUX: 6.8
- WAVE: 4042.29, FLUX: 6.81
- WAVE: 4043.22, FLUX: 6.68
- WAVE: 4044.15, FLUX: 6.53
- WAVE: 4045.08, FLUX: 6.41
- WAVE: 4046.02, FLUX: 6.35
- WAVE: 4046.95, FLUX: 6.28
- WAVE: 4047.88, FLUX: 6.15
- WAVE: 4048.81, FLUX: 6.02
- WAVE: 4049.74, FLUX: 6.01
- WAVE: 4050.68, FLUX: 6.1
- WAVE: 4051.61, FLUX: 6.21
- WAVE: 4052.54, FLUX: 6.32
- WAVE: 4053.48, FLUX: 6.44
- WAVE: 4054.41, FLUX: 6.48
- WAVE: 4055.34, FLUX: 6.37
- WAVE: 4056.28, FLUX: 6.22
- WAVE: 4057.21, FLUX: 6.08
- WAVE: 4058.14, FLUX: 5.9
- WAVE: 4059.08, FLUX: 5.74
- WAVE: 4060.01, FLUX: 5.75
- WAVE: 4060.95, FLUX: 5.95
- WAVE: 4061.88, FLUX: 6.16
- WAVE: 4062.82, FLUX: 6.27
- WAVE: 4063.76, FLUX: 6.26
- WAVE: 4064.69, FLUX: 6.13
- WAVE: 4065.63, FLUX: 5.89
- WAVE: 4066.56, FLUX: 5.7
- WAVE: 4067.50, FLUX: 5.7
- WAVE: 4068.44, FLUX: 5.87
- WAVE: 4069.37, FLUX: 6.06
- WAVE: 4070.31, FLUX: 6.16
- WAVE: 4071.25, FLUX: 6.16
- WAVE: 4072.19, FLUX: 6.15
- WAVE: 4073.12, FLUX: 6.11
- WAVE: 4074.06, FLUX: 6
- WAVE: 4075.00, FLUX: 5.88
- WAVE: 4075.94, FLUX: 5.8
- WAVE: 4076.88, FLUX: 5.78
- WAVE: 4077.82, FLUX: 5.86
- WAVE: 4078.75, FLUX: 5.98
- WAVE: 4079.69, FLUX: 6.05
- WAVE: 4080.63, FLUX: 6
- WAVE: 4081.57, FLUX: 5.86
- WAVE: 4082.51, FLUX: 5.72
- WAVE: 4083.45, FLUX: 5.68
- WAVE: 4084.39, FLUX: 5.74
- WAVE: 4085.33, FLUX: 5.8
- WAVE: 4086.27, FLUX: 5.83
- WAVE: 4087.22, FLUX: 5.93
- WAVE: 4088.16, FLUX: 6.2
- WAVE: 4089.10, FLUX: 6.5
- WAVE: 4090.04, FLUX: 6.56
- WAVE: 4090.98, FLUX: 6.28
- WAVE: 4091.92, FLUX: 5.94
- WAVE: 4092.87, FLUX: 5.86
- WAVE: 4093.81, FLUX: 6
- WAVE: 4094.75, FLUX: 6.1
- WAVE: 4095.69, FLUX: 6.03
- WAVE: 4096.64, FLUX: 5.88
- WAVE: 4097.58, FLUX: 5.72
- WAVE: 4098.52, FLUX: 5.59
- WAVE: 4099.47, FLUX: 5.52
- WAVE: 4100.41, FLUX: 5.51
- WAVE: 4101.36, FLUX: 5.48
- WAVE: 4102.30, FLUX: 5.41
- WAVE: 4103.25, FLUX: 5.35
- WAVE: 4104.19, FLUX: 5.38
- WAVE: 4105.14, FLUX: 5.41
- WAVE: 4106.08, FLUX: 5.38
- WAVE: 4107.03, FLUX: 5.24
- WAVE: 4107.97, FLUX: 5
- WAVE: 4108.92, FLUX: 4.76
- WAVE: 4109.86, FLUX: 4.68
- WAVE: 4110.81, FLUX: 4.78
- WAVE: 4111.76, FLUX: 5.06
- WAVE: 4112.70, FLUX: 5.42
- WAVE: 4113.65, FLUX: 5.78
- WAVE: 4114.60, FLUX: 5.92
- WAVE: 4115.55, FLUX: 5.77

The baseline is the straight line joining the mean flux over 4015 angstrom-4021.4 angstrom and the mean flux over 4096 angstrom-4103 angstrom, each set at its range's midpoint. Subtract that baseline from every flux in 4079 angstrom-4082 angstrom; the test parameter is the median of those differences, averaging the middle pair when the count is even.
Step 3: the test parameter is 0.23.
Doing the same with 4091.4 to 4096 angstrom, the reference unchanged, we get 0.36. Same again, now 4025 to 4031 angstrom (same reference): -0.01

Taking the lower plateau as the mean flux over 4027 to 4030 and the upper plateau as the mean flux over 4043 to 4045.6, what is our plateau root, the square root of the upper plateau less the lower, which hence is 0.5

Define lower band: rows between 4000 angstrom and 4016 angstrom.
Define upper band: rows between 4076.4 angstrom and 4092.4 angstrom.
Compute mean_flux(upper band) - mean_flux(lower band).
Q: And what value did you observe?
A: -0.56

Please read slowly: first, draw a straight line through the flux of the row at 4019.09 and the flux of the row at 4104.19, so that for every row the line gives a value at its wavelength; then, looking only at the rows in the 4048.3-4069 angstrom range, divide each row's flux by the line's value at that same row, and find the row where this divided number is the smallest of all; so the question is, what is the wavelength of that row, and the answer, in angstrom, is 4059.08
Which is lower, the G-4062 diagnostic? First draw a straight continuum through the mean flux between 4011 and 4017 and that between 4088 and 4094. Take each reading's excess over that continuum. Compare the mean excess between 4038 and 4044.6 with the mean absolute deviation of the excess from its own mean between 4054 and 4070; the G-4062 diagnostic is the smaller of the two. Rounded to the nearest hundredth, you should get 0.04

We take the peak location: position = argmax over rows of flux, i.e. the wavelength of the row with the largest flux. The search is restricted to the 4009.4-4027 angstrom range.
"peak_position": 4009.84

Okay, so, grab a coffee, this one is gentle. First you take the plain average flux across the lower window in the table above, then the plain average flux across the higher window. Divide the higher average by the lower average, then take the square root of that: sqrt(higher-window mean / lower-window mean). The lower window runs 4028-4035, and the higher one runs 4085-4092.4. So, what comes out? 1.01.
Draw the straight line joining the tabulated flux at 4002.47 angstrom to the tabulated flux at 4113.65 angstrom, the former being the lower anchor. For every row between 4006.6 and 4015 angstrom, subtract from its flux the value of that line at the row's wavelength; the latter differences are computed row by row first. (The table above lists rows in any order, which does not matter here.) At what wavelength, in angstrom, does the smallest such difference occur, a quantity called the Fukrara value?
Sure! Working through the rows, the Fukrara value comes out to 4007.08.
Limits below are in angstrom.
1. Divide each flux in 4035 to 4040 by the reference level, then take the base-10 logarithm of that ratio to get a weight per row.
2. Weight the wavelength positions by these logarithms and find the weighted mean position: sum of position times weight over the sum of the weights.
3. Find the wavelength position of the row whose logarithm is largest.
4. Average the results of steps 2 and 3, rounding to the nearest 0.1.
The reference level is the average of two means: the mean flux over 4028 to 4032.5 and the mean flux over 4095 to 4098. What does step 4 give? 4037.1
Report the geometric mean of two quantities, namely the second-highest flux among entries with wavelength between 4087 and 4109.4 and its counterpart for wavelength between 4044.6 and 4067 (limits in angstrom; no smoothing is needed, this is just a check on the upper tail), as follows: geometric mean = 6.47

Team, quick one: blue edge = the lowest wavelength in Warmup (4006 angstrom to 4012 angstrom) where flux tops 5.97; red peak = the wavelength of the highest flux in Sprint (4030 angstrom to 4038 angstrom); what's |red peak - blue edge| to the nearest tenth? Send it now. 30.6 angstrom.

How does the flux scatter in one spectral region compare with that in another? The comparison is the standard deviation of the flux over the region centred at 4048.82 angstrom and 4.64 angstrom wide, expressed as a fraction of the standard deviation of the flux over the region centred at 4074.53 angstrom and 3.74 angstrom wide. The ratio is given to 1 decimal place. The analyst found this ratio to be 0.8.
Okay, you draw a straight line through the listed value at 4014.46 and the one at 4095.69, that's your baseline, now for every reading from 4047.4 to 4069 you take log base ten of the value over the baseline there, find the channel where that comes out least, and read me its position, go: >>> 4059.08 angstrom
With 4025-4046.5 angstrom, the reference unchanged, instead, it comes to 4032.07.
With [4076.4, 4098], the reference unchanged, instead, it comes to 4083.45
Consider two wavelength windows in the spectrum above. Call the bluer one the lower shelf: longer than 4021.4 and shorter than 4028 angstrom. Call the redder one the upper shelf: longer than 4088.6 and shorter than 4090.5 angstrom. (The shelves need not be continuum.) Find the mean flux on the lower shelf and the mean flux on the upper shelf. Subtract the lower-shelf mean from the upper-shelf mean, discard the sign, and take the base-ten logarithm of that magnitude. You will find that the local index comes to -0.27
